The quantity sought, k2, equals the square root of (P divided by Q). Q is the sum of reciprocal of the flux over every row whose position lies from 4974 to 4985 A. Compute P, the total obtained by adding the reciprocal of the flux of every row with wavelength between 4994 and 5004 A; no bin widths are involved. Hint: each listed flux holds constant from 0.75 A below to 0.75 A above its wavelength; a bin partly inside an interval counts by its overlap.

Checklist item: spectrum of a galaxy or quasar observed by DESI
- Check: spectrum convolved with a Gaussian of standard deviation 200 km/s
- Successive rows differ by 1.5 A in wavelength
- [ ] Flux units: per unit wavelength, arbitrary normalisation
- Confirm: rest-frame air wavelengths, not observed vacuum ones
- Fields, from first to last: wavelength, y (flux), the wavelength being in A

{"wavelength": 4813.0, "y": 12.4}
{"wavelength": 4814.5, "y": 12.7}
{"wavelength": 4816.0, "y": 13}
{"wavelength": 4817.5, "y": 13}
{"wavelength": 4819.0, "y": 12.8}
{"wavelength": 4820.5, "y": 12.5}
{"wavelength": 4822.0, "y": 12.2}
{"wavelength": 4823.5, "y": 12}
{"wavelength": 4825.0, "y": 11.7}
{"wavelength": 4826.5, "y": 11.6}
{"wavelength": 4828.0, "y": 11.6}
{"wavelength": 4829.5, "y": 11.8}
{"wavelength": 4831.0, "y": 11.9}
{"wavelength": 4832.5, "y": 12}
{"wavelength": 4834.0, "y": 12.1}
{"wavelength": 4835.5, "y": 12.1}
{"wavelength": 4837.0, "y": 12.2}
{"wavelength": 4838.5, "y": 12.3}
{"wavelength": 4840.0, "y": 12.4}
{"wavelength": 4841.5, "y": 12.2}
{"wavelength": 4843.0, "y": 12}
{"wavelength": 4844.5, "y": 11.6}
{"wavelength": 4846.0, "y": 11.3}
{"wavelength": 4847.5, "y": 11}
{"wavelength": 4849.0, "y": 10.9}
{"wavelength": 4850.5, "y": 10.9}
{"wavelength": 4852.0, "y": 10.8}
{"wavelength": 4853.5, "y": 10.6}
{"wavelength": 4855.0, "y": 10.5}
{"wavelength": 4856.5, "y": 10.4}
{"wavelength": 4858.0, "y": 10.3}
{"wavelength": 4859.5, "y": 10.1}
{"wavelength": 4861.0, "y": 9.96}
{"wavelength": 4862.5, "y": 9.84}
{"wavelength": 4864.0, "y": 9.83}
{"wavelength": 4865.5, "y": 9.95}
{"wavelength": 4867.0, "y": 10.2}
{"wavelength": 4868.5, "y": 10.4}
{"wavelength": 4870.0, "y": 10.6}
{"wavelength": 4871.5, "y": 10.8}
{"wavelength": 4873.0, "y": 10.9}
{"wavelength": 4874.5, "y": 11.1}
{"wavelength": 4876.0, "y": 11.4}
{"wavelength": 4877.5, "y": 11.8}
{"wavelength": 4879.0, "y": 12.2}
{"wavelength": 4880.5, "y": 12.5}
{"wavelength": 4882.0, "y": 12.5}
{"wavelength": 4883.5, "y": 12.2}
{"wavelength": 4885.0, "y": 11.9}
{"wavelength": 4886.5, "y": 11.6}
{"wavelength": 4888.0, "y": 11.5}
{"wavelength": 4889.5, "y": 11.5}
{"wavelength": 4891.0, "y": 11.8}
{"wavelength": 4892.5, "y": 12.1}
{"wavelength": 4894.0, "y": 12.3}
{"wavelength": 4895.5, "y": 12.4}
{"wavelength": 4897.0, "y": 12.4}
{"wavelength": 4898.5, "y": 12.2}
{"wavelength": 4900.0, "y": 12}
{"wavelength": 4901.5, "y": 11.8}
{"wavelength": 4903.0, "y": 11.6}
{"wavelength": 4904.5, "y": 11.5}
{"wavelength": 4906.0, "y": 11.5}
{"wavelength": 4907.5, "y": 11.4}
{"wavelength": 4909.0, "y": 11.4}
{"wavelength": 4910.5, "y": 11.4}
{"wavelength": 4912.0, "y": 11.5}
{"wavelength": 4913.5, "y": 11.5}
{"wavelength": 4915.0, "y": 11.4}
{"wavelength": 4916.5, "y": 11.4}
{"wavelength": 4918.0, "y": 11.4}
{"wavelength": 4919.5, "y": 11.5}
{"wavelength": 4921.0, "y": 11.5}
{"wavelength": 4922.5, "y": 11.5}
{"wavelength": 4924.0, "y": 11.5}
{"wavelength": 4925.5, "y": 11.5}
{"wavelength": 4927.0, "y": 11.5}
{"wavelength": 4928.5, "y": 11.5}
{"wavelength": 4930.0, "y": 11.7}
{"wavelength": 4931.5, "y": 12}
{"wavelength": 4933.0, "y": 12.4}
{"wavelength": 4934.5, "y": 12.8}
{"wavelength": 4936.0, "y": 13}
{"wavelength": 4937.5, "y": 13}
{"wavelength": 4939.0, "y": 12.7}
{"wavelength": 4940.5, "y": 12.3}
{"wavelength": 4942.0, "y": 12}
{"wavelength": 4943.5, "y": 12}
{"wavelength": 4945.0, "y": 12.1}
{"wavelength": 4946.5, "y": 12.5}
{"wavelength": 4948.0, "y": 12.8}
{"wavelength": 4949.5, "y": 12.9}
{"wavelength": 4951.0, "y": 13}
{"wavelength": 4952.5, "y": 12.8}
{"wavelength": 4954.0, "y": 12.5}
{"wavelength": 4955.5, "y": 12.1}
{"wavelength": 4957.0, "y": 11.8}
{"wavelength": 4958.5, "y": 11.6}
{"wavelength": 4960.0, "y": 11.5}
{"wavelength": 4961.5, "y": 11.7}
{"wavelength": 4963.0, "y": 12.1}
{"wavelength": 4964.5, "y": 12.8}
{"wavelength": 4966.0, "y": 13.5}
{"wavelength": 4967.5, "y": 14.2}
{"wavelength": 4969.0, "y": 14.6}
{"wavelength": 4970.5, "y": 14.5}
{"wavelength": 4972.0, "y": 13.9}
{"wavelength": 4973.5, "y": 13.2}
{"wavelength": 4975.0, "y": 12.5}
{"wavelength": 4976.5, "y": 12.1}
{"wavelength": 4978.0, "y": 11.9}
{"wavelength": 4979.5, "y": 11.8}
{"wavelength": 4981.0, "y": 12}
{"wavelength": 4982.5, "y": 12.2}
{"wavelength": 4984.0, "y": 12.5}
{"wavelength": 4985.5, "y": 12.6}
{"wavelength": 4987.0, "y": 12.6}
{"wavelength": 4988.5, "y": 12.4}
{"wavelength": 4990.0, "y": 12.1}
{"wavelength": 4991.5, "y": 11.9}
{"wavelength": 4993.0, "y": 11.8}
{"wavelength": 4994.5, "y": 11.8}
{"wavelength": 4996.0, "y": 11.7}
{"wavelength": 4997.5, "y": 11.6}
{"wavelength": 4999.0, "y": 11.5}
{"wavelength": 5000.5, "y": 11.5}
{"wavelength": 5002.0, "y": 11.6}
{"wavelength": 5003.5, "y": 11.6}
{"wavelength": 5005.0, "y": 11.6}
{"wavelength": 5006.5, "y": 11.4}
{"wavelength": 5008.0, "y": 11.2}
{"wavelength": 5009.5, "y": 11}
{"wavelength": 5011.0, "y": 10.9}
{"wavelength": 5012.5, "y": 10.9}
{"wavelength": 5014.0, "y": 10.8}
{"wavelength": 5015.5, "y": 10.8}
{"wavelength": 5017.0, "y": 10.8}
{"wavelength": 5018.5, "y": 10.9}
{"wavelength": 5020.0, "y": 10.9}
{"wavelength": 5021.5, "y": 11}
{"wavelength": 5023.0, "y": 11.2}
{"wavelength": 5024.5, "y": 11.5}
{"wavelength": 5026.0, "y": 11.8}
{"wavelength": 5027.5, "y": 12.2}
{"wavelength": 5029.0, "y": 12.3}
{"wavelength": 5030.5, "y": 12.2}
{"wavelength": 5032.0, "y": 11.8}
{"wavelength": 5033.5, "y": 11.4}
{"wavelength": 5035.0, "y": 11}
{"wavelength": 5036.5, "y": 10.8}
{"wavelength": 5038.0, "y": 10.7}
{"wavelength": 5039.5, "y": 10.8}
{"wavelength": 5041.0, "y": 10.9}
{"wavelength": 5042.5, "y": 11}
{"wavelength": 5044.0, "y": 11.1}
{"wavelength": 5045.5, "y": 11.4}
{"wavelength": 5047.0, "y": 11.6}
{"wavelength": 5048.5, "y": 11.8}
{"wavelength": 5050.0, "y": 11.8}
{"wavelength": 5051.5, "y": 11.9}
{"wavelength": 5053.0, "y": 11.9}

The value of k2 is 1.022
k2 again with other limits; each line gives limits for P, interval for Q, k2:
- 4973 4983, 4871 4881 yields 0.970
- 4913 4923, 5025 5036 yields 1.015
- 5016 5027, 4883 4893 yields 1.029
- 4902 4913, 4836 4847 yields 1.022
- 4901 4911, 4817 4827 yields 1.031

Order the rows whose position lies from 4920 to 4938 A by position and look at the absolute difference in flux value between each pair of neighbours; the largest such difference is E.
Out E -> 0.40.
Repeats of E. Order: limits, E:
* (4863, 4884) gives 0.40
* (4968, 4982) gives 0.70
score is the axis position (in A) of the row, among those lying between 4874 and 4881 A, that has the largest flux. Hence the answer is 4880.5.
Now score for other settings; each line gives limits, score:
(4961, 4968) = 4967.5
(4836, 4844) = 4840.0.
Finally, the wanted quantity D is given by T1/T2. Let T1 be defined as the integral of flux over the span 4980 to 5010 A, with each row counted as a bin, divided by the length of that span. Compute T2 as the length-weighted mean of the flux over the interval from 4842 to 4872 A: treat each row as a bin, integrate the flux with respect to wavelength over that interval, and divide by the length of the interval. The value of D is 1.12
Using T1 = 11.8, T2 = 10.6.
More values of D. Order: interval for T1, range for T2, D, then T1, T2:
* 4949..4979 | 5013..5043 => 1.13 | 12.8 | 11.2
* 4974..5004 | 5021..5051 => 1.05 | 12.0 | 11.4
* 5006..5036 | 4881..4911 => 0.95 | 11.3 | 11.9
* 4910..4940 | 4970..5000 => 0.96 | 11.8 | 12.3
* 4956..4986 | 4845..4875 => 1.20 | 12.6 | 10.5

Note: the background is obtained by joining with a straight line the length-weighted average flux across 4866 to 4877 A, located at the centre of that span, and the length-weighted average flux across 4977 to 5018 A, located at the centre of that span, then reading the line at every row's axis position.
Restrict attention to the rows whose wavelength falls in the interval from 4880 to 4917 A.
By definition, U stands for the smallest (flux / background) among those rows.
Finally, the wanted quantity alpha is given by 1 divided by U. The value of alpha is 0.97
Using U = 1.03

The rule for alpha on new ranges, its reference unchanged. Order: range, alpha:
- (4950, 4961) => 0.99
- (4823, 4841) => 0.90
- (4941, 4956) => 0.94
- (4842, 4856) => 1.02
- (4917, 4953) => 0.97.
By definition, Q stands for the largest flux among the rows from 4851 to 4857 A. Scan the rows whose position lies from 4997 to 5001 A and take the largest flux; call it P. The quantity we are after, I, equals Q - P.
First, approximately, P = 11.6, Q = 10.8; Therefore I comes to -0.8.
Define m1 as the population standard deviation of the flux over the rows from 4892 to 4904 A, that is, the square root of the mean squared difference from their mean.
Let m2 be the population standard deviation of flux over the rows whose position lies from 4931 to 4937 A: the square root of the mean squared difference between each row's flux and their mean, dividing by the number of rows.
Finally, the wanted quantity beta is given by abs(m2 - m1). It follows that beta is 0.11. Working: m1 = 0.27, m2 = 0.38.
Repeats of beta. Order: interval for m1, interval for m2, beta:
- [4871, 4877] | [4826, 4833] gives 0.07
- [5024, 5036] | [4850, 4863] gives 0.08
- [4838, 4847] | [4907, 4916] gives 0.35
